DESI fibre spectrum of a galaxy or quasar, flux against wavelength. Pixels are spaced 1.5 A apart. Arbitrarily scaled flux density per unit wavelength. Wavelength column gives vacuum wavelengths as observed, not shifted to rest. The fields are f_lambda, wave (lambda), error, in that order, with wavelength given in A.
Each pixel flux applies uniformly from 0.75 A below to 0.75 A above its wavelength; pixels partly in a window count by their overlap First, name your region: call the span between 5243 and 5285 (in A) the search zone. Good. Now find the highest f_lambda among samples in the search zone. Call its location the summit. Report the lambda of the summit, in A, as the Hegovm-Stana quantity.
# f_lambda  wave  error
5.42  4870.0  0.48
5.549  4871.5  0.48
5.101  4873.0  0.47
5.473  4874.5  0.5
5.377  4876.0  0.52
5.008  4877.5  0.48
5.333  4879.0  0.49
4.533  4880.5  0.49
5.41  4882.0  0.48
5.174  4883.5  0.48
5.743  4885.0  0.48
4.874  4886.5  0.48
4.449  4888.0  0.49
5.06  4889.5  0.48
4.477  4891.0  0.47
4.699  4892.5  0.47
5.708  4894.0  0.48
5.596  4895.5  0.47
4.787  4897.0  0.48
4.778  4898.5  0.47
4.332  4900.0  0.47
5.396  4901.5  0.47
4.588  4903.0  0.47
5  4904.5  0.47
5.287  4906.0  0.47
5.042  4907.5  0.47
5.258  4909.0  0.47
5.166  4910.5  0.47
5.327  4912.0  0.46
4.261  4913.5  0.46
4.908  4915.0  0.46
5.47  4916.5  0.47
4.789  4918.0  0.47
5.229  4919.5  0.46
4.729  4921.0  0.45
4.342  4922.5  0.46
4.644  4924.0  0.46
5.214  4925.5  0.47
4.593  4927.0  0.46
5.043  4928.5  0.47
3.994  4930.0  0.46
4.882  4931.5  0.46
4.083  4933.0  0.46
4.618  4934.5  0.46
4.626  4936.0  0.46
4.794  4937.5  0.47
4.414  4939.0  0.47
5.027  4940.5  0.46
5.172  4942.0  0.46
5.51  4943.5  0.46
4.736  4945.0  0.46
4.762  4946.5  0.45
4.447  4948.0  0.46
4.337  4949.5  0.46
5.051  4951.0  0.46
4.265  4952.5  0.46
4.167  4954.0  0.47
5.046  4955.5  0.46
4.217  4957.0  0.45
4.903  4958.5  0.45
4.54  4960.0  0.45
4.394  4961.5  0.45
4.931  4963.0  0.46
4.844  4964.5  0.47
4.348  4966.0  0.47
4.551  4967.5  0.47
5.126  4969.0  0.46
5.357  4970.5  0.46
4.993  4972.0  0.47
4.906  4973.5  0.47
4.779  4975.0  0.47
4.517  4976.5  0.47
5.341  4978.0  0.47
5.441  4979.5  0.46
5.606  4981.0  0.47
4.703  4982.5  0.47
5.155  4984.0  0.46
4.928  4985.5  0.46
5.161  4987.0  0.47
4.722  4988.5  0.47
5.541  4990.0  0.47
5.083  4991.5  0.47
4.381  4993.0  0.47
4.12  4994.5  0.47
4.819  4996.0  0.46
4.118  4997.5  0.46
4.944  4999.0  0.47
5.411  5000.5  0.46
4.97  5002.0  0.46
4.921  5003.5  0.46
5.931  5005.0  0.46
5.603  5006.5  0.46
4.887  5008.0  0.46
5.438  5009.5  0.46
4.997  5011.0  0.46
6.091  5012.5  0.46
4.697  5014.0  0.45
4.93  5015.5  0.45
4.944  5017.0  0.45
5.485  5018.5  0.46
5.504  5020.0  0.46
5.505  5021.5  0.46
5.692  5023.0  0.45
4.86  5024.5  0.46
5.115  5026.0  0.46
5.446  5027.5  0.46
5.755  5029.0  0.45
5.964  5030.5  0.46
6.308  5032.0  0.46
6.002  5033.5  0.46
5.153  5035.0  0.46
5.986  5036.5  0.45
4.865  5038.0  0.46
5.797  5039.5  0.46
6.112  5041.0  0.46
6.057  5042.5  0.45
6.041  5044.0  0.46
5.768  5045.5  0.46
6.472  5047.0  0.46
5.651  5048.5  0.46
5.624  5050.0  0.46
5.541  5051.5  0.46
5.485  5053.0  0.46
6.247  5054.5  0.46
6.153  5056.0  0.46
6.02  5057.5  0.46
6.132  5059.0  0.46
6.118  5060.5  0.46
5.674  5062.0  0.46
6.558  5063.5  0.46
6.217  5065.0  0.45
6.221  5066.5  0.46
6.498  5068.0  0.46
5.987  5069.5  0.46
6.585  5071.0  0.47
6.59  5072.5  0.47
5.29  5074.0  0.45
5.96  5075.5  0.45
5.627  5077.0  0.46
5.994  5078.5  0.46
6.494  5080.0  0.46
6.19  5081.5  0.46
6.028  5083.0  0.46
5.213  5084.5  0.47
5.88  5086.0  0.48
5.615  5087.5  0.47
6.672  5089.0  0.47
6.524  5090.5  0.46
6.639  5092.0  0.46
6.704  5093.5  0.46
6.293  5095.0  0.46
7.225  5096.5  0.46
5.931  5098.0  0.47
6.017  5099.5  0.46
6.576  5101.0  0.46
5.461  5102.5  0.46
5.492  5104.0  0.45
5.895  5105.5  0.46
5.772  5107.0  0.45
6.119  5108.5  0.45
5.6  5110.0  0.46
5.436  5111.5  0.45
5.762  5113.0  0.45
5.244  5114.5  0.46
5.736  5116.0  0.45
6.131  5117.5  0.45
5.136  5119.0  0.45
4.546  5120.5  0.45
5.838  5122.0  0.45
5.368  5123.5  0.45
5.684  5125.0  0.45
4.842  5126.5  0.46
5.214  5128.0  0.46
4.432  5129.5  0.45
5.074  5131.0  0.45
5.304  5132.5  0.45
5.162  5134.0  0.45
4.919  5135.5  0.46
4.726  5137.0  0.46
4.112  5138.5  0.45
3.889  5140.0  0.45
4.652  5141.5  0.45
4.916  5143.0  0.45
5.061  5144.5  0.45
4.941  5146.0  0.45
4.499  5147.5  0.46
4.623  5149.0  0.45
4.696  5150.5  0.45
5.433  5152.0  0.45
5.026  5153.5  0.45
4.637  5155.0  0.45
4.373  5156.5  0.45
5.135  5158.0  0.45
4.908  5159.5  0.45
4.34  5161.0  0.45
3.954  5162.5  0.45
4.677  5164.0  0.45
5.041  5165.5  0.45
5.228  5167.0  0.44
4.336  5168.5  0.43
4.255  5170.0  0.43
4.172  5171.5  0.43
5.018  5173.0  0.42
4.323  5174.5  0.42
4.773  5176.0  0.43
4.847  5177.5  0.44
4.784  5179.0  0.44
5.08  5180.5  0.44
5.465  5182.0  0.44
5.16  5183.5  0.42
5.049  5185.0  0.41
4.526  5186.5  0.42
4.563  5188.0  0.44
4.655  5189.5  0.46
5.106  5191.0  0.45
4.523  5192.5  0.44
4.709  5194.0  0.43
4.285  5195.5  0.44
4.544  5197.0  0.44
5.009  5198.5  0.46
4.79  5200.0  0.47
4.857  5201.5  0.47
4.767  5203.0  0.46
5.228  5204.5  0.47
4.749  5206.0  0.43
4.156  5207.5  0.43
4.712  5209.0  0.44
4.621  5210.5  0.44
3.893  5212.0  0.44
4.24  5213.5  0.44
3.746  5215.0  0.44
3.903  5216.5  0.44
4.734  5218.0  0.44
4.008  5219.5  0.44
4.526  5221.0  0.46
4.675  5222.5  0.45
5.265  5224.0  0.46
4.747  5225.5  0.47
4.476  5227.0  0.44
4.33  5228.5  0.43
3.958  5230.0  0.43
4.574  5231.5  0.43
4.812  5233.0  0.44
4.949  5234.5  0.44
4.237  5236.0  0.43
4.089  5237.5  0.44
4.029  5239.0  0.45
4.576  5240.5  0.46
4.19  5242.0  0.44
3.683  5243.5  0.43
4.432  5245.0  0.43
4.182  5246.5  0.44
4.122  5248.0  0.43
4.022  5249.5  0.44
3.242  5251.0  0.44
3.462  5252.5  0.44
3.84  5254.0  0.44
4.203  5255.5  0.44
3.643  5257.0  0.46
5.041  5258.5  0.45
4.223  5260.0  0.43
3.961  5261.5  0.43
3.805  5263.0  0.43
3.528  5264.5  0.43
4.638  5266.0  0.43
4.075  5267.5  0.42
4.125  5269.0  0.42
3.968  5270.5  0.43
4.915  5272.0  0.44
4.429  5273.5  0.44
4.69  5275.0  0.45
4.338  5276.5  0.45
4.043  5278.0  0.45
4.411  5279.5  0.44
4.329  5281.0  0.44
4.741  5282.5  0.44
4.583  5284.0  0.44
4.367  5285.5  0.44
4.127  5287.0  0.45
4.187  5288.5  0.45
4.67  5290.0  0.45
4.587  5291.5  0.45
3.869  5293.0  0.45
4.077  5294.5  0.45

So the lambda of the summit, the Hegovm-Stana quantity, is 5258.5 A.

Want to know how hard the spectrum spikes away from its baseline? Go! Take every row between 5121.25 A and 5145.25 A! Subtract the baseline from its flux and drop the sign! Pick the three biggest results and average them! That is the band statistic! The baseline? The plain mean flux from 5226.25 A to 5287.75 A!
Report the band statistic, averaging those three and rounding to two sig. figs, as 1.4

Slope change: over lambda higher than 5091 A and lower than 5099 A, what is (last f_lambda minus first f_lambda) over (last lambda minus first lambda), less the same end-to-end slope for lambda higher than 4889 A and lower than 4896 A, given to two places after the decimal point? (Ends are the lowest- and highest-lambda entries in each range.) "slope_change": -0.21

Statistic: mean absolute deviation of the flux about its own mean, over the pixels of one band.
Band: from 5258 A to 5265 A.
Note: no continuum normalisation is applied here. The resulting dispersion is 0.42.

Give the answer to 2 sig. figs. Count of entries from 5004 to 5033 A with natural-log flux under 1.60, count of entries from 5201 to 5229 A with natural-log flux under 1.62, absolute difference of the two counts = 12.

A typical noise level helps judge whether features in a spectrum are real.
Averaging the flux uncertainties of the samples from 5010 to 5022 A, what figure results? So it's 0.456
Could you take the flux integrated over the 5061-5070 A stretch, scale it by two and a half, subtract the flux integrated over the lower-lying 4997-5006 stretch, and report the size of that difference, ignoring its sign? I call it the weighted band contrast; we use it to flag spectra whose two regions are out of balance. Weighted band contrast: 94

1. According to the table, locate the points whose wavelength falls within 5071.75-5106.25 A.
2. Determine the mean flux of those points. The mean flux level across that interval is 6.10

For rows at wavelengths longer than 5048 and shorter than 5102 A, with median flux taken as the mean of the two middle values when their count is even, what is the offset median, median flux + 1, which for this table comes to 7.1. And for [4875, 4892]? 6.1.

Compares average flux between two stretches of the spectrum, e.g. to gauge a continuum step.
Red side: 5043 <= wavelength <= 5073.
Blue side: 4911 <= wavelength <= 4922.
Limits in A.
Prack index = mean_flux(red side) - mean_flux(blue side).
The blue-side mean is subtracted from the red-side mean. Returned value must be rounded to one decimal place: 1.1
